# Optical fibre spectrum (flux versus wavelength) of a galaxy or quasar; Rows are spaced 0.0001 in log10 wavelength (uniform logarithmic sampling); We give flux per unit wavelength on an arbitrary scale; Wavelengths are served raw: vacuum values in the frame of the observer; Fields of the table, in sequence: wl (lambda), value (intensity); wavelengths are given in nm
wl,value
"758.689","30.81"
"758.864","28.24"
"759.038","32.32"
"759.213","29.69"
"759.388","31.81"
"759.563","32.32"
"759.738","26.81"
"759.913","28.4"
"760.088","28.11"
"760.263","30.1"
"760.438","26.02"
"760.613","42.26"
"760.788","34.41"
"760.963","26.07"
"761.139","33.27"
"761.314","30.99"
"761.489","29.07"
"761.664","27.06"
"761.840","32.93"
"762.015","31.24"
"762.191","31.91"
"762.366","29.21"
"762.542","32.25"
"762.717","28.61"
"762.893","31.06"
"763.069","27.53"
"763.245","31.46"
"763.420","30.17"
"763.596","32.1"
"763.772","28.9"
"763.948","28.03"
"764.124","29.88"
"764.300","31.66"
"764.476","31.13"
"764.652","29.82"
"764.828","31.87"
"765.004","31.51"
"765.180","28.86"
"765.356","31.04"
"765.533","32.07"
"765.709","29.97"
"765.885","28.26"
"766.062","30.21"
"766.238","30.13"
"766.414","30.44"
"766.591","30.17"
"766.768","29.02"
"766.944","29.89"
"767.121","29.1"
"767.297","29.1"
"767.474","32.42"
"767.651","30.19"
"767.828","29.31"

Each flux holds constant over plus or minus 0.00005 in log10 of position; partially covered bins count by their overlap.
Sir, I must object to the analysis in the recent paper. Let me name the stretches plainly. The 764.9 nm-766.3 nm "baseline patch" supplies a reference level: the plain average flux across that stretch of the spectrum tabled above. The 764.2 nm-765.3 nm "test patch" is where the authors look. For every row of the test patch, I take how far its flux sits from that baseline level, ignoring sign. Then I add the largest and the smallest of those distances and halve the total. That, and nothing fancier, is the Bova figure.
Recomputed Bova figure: 1.0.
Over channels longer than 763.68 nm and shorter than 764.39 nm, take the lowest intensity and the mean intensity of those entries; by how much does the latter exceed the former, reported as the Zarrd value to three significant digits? 1.59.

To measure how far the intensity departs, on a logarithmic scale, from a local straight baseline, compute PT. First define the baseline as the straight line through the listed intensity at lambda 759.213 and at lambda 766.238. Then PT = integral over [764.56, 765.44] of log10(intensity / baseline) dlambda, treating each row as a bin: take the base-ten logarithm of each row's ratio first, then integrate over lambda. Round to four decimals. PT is 0.0069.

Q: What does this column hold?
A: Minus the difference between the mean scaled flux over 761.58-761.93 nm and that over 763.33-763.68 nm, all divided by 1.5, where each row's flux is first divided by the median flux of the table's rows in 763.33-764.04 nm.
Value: 0.026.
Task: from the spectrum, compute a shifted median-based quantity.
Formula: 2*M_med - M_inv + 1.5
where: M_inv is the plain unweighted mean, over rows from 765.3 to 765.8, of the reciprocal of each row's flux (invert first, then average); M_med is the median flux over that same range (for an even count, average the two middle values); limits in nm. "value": 63.5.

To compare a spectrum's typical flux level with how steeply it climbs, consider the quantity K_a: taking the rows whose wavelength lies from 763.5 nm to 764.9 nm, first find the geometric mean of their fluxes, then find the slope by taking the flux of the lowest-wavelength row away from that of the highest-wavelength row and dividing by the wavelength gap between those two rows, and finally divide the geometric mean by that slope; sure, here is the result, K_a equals -163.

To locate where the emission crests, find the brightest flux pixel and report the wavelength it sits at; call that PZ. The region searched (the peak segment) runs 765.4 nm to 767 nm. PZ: 765.533 nm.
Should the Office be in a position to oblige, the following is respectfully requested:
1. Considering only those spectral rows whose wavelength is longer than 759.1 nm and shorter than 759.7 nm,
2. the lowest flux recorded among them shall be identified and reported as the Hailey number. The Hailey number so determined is 29.69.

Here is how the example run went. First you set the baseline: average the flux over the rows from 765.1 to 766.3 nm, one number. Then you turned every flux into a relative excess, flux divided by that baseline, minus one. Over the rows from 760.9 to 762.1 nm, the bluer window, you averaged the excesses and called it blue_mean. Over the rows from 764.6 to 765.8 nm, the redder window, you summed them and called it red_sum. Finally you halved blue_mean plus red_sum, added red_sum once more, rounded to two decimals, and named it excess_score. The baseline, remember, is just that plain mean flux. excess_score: 0.23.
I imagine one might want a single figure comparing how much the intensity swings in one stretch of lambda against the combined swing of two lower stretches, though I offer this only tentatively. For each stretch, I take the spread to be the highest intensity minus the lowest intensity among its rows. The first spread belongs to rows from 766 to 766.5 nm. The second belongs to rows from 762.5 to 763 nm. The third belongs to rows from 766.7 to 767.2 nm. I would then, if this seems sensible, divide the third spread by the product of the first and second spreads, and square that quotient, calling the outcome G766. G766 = 0.59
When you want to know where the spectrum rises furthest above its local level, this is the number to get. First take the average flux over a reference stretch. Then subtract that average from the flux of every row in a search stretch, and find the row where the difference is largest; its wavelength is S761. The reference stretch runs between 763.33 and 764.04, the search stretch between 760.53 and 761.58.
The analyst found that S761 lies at 760.613 nm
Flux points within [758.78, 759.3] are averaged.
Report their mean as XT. 30.1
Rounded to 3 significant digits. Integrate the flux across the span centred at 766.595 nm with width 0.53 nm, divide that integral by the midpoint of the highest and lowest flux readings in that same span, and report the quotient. 0.532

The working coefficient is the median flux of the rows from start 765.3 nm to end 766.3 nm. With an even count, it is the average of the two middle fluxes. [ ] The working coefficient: 30.2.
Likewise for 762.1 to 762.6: 31.9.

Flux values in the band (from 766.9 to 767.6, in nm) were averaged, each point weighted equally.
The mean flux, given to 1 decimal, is 30.1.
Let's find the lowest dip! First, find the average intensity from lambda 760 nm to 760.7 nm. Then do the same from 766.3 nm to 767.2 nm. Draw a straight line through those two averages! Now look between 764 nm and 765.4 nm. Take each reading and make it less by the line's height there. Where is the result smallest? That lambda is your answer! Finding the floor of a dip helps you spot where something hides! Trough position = 765.180 nm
